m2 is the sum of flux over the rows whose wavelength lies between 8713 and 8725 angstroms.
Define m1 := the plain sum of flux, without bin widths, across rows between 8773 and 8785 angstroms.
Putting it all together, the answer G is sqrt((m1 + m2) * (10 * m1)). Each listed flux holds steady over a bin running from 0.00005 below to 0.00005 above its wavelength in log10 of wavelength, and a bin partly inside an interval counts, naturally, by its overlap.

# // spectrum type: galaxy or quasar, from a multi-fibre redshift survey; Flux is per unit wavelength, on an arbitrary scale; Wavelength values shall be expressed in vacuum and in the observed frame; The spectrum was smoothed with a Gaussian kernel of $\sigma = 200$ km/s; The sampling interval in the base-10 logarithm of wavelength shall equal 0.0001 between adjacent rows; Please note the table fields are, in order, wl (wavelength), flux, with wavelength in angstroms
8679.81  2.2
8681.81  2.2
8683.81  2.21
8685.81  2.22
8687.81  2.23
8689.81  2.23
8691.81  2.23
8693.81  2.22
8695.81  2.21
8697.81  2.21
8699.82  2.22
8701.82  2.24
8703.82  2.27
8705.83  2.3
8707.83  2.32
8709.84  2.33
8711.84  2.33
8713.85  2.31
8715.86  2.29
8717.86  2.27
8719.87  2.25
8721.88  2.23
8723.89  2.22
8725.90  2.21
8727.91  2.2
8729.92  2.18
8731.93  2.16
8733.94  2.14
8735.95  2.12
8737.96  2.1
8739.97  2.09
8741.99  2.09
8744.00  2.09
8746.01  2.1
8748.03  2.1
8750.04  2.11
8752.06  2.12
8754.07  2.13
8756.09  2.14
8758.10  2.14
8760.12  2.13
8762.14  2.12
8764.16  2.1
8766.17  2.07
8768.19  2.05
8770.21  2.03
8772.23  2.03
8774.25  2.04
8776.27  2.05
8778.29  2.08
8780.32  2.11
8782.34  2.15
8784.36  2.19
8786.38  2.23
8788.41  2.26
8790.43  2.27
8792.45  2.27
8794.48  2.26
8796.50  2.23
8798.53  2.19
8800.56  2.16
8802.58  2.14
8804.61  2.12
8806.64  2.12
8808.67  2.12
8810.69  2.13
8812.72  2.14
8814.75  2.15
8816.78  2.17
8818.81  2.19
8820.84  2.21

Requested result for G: 57.5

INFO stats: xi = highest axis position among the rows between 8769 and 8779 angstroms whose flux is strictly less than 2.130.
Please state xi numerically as 8778.29 angstroms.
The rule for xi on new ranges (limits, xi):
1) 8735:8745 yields 8744.00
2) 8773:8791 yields 8780.32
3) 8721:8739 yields 8737.96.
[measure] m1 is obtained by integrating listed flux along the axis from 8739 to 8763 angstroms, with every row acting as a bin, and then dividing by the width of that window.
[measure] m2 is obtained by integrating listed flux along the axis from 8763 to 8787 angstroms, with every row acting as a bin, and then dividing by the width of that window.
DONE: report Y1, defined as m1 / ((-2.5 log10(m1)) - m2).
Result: -0.727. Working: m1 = 2.11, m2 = 2.09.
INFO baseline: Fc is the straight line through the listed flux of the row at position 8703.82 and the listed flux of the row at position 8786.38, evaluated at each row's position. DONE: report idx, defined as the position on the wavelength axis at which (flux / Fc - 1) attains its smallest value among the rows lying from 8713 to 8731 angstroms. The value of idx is 8729.92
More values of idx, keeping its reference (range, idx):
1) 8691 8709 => 8695.81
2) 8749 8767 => 8766.17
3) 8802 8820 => 8804.61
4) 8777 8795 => 8778.29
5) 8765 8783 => 8770.21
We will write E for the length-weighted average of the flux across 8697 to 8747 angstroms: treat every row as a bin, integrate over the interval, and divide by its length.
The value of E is 2.21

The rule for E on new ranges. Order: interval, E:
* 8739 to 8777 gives 2.09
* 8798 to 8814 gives 2.14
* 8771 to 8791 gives 2.14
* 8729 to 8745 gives 2.12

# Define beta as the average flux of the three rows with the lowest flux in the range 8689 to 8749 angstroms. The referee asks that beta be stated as 2.09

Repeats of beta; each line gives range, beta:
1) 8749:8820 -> 2.03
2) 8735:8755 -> 2.09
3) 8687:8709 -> 2.21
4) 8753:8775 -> 2.03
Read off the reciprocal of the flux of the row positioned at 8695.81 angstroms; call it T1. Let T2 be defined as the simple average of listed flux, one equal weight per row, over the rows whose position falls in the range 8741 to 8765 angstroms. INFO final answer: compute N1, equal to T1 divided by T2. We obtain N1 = 0.214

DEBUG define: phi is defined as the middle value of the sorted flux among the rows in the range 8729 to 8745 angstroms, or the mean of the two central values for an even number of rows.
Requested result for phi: 2.11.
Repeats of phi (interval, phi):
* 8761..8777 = 2.05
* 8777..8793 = 2.21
